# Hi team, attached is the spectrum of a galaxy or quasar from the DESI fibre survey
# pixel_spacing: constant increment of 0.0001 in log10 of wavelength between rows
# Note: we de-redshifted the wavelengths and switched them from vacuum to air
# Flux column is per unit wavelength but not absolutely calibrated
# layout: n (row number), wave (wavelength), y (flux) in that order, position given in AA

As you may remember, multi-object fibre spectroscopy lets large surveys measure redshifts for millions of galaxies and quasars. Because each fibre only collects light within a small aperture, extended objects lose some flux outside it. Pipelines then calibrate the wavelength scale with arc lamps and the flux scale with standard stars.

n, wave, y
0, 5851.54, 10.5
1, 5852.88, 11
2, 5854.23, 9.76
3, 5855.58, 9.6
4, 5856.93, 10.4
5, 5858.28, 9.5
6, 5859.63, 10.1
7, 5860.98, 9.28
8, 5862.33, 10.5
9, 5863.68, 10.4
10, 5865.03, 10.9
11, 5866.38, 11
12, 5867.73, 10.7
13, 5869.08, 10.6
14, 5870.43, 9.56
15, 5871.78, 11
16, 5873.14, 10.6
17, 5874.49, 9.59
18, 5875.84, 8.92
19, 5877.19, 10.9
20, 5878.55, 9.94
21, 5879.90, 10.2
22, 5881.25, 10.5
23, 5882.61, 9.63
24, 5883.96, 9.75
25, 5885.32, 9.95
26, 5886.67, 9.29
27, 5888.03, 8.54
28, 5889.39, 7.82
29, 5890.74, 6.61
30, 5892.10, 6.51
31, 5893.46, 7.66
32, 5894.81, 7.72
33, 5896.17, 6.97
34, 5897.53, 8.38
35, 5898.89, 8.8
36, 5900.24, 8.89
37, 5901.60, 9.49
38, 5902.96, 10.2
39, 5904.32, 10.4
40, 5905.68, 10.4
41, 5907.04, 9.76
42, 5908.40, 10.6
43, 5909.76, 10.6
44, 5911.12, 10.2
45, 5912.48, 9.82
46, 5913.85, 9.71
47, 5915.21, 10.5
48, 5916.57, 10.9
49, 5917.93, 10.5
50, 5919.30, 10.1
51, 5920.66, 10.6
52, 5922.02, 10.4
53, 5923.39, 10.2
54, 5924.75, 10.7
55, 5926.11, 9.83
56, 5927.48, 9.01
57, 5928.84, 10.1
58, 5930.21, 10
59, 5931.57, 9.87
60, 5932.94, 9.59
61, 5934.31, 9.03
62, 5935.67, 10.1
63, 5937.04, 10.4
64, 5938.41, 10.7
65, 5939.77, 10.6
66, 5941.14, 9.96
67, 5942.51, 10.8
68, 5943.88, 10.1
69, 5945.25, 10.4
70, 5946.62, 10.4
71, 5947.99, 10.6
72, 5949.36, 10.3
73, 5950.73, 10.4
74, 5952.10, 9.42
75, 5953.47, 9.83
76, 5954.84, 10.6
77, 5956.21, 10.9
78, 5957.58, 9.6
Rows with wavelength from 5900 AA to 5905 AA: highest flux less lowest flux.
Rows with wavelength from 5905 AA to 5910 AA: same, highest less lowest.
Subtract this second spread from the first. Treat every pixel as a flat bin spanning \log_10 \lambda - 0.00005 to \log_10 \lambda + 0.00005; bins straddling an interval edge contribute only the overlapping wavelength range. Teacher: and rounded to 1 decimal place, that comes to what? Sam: 0.7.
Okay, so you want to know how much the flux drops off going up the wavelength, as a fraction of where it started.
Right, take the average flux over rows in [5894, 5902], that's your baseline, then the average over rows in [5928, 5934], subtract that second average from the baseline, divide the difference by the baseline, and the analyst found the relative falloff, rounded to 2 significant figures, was -0.18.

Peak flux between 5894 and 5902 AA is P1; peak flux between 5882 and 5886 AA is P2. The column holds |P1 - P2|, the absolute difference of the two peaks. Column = 0.46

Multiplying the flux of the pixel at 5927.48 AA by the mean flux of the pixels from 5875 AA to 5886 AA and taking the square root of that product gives 9.48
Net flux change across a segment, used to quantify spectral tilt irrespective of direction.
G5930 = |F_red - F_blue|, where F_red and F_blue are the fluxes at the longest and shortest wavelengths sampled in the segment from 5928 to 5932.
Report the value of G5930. 0.23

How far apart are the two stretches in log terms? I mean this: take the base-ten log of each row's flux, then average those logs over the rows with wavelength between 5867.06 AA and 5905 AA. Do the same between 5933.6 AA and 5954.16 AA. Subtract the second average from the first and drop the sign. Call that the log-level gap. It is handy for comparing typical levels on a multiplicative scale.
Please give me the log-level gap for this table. 0.046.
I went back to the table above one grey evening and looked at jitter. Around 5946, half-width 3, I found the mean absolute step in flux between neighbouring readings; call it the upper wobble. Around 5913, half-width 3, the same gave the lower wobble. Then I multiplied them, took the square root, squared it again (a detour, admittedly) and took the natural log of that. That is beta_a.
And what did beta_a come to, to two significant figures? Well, -2.6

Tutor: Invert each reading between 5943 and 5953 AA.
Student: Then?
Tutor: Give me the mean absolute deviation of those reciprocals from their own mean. 0.0027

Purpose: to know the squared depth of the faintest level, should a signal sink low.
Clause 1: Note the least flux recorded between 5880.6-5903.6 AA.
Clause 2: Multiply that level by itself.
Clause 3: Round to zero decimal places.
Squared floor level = 42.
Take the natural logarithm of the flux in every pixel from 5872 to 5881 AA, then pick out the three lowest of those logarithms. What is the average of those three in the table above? 2.25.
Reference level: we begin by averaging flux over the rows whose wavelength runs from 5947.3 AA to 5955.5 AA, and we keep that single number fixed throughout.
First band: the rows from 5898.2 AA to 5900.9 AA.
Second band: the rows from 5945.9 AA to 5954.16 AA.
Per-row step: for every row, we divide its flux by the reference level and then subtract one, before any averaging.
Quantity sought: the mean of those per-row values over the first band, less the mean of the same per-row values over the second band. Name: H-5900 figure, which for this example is -0.13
